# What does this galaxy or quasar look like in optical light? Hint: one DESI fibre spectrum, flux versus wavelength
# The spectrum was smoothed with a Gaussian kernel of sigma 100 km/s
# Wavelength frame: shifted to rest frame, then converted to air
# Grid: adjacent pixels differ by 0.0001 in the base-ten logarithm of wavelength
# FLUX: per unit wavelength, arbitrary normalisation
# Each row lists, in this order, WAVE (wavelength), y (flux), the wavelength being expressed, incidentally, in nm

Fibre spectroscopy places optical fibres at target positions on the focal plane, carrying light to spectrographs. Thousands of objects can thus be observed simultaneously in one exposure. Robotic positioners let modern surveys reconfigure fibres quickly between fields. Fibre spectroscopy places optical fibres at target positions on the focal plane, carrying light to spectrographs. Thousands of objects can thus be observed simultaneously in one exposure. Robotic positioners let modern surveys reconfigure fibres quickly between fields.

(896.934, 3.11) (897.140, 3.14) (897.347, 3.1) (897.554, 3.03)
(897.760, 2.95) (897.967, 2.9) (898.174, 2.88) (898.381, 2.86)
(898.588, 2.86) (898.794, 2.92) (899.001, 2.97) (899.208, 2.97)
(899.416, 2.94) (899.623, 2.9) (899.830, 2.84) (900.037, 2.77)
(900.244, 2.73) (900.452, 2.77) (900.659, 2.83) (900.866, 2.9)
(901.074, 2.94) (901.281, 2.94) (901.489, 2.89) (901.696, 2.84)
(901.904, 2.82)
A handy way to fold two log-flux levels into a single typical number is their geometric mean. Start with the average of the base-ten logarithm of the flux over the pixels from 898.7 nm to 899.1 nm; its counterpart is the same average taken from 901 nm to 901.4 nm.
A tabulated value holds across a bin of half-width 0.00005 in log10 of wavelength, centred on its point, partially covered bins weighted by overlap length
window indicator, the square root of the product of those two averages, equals 0.469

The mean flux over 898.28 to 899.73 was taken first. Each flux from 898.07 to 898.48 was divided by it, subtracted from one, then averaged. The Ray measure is 0.02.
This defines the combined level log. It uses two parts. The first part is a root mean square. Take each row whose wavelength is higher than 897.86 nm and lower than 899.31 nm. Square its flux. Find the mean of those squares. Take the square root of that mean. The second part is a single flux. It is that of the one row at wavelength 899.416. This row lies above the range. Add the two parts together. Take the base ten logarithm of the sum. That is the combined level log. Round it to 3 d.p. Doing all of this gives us 0.767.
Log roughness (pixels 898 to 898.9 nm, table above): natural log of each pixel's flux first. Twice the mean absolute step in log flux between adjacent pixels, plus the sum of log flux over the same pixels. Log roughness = 4.25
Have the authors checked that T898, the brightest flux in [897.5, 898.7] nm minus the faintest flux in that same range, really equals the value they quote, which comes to 0.170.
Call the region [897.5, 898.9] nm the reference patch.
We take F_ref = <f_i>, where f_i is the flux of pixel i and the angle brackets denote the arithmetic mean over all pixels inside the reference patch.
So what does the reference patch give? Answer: 2.91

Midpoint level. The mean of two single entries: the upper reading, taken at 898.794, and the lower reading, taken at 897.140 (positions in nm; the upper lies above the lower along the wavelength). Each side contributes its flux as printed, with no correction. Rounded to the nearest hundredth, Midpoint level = 3.03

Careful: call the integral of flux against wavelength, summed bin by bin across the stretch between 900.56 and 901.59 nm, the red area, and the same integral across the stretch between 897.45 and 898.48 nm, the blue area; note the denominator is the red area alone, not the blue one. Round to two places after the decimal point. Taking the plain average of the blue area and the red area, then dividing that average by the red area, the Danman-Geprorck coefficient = 1.00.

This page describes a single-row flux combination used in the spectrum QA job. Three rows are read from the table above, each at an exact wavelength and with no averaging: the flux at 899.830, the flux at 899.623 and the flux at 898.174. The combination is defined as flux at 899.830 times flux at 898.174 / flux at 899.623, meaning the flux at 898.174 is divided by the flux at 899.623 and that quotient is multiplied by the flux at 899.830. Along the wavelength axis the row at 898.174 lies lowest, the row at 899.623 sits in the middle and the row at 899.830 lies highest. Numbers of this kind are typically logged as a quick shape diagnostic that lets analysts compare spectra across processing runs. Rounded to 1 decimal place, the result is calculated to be 2.8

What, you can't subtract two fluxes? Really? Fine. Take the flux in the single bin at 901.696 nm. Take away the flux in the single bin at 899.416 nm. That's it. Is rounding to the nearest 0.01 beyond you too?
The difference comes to -0.10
